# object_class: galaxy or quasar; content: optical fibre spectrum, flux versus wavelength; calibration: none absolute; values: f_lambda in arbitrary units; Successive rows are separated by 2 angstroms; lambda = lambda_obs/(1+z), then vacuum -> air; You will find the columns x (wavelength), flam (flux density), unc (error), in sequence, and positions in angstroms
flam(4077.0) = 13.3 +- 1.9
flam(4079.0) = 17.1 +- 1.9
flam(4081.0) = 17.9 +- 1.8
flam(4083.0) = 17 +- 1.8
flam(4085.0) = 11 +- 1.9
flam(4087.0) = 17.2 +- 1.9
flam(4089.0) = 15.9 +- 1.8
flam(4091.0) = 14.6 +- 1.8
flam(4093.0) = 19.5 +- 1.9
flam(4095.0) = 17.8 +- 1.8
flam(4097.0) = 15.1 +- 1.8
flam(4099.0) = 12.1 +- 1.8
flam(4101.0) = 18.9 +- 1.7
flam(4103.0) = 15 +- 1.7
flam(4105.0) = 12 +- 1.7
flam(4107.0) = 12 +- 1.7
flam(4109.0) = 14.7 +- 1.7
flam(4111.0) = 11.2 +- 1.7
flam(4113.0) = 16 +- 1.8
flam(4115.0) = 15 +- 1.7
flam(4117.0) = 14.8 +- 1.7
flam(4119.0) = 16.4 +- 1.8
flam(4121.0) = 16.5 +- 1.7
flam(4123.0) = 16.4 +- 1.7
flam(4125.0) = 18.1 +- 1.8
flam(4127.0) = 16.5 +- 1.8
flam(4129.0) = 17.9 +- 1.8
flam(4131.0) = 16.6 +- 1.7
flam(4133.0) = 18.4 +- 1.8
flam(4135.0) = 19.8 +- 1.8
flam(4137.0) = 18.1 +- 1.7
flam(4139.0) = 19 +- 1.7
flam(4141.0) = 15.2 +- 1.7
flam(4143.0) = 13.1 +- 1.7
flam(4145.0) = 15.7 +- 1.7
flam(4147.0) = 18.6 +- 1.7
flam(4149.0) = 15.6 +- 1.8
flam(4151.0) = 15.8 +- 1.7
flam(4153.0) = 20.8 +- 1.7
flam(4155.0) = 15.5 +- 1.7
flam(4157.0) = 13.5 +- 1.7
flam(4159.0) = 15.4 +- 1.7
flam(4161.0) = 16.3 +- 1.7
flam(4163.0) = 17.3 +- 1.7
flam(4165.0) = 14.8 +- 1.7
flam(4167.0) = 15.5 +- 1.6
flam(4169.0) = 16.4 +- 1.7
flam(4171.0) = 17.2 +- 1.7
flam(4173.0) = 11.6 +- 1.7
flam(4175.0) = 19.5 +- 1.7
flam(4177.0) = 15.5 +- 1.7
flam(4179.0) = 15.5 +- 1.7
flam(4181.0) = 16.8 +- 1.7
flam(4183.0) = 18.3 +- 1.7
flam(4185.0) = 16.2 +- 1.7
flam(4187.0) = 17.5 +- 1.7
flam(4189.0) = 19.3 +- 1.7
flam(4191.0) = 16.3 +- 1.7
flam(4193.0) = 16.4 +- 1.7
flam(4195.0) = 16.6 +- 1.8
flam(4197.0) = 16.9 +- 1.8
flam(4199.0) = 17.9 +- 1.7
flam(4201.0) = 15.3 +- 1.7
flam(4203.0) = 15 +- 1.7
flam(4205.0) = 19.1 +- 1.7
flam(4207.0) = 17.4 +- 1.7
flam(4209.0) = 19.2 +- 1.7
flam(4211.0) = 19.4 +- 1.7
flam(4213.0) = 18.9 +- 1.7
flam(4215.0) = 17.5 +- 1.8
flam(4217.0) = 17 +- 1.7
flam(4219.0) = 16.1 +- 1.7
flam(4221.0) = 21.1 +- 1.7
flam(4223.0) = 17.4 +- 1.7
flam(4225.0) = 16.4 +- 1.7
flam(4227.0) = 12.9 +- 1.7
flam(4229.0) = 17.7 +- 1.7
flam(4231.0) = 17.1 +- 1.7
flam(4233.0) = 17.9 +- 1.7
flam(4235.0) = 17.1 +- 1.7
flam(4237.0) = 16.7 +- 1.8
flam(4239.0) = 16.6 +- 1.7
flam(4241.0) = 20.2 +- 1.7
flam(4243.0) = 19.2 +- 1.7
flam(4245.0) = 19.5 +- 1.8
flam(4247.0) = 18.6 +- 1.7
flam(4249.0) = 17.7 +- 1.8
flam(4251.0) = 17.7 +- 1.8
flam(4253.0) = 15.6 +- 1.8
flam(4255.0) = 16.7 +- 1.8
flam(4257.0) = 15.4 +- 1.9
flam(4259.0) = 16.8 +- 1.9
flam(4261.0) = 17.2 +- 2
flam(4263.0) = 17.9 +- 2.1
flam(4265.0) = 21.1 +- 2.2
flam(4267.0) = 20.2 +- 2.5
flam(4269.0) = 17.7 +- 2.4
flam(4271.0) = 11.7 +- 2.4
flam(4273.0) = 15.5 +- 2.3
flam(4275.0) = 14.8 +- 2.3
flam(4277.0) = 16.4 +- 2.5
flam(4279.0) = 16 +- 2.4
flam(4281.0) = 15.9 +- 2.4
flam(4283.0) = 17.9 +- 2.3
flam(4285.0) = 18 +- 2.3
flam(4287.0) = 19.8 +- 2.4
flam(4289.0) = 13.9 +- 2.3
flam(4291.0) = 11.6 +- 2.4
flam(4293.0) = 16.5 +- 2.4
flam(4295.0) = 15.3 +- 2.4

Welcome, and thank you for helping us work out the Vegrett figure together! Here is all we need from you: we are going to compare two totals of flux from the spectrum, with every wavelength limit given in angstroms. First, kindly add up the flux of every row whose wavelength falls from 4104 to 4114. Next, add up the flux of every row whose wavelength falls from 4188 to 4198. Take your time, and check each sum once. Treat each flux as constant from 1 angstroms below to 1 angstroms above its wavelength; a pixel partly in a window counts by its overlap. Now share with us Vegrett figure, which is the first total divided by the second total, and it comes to 0.77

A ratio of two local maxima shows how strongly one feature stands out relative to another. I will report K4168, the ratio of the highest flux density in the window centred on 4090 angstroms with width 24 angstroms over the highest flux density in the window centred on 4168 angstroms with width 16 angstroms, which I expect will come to 1.00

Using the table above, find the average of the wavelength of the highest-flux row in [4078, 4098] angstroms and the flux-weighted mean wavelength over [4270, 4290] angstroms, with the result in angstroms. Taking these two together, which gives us 4186.7 angstroms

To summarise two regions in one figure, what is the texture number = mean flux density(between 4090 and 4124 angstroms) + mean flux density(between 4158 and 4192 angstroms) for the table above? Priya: 31.61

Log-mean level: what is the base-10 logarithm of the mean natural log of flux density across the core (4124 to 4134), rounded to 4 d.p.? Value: 0.4565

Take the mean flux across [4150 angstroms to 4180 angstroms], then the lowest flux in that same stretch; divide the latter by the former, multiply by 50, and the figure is 36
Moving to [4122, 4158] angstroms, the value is 39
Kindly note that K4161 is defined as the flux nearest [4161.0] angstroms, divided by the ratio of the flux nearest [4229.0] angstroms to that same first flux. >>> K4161 15.0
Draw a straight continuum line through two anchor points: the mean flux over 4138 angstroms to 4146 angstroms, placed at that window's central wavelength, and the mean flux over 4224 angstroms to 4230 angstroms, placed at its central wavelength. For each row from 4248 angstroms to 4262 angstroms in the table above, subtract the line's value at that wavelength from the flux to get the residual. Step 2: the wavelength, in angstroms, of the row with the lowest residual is 4257.0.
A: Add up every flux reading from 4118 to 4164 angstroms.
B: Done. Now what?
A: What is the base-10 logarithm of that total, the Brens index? 2.59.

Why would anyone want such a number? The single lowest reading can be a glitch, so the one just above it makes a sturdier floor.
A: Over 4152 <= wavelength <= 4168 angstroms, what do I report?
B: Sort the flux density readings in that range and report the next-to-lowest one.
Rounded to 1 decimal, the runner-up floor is 14.8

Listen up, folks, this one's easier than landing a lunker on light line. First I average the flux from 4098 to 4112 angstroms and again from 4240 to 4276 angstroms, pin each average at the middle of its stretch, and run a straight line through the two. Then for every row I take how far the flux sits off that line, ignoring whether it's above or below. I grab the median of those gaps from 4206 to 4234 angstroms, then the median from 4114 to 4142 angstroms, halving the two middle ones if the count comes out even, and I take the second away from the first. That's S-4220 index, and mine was -1.3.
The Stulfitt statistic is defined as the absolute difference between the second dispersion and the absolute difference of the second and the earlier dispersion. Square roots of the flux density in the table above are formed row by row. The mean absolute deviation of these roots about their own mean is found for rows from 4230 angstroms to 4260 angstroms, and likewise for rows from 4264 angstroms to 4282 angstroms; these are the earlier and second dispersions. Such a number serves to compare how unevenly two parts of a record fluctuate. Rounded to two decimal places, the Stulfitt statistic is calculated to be 0.13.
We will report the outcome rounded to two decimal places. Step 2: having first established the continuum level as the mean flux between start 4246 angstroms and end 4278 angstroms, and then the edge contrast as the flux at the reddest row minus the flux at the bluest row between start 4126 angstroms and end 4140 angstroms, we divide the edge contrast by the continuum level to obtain 0.15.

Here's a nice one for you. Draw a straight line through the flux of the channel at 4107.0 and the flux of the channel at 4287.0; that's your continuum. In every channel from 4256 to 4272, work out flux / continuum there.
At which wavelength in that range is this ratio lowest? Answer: 4271.0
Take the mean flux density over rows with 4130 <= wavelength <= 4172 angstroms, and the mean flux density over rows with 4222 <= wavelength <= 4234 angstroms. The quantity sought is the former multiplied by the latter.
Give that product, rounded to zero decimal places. 275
